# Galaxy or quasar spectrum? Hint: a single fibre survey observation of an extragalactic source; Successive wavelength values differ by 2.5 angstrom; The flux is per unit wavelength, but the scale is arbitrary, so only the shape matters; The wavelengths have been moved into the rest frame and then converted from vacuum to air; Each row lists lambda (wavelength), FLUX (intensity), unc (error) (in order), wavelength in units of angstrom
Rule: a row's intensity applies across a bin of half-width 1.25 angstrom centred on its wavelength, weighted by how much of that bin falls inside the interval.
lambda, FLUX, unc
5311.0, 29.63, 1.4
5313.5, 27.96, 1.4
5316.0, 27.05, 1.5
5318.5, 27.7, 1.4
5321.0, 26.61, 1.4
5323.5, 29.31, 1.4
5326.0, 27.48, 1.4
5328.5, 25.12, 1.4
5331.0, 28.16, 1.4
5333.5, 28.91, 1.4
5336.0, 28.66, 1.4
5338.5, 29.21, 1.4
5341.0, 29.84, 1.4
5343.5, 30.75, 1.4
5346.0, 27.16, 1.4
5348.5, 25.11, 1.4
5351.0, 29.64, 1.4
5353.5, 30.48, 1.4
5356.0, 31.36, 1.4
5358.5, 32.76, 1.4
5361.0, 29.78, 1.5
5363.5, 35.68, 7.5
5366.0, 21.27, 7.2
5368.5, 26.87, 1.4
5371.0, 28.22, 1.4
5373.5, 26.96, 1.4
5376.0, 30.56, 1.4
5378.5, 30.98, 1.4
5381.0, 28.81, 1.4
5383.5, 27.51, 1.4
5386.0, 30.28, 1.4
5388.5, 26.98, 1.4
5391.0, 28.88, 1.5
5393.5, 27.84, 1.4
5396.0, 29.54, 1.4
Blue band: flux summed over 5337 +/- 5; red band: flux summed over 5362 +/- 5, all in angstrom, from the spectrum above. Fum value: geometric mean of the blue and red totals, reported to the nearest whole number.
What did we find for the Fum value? 118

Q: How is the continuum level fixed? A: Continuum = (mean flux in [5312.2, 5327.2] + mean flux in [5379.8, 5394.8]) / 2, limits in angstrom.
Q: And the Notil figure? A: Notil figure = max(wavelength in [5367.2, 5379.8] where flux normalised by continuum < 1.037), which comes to 5373.5 angstrom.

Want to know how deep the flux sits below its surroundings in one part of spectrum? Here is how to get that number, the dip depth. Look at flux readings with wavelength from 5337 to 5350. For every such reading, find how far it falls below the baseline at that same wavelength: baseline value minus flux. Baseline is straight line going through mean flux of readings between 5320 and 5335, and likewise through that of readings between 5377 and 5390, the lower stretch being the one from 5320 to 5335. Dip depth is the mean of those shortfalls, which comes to -0.4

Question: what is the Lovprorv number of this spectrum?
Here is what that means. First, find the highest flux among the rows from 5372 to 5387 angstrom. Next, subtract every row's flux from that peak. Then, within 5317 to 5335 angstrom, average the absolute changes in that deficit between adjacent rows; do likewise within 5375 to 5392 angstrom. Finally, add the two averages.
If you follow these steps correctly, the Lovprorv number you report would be 3.9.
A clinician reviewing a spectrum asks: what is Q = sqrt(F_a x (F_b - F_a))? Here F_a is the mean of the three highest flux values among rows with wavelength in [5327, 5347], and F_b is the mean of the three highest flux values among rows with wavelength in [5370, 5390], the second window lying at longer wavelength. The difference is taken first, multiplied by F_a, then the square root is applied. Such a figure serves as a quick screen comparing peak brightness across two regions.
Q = 4.5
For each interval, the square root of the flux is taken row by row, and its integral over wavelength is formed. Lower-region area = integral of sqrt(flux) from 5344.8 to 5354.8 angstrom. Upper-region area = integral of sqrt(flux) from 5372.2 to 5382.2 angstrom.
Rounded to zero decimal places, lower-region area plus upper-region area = 107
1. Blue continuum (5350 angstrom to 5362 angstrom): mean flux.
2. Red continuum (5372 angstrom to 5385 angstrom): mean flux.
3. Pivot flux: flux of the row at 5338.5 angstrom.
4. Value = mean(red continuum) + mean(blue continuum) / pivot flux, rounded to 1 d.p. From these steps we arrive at 30.0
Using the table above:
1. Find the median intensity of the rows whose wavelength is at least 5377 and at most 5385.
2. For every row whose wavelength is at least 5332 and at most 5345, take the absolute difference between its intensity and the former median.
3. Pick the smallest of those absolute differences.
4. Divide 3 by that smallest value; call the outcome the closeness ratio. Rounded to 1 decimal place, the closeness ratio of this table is 30.0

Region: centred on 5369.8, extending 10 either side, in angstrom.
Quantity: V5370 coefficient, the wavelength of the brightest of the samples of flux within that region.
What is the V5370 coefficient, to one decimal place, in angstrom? 5363.5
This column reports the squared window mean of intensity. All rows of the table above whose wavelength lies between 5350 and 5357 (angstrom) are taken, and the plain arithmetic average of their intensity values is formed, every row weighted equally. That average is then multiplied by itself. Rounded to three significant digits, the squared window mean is 930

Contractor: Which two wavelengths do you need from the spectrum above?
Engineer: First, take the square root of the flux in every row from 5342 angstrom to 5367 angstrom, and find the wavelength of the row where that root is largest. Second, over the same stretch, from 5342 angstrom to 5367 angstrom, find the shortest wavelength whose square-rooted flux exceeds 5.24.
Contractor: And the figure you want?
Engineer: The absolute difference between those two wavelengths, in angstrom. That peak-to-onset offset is 20.0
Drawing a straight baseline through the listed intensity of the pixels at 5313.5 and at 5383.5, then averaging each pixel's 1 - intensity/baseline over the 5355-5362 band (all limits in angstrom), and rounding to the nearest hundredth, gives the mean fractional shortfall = -0.13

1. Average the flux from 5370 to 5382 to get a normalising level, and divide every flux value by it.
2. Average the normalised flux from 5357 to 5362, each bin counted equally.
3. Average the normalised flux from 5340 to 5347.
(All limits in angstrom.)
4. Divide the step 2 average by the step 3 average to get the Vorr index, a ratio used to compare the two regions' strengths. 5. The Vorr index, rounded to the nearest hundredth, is 1.07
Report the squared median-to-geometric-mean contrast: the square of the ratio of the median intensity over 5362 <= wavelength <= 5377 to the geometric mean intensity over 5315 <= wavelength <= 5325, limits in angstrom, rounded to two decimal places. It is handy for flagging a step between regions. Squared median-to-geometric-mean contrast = 1.00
